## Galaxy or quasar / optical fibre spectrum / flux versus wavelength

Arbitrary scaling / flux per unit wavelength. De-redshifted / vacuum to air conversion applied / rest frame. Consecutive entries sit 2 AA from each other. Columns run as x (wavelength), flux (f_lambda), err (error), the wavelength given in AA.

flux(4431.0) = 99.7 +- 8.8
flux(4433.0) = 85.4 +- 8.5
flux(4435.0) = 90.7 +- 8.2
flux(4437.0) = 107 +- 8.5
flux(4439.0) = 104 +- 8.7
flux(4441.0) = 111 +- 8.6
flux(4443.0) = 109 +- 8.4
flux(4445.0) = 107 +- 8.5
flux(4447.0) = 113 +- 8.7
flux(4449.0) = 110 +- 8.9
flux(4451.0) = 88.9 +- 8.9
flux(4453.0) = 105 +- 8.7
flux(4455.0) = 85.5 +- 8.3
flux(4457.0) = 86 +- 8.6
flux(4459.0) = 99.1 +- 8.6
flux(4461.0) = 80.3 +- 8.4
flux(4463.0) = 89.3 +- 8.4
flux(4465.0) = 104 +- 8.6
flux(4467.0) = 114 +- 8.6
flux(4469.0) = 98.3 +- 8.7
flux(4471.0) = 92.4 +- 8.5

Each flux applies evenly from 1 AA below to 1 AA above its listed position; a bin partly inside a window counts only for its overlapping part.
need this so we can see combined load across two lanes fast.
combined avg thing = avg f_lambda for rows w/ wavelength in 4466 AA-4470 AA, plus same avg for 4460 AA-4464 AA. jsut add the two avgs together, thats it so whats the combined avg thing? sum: 191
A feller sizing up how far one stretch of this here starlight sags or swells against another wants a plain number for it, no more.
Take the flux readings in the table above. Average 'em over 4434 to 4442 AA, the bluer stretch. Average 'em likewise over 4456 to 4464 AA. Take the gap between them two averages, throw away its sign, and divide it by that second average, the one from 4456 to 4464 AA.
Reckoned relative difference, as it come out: 0.16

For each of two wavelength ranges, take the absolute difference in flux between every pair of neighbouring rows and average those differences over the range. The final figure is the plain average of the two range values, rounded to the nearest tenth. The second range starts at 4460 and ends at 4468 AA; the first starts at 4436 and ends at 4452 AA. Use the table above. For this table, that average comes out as 8.8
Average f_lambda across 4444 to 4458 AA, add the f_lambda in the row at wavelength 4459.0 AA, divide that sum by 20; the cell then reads 9.9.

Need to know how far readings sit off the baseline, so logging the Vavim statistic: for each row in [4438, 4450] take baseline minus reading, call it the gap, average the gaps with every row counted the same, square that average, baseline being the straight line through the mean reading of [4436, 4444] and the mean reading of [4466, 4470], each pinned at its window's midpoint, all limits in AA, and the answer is 2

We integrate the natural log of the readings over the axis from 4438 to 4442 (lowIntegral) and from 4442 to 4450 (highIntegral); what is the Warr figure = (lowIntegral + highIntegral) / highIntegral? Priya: 1.50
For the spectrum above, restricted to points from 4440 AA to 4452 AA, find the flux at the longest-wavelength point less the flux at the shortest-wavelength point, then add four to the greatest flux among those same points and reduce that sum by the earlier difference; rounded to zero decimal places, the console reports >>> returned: 139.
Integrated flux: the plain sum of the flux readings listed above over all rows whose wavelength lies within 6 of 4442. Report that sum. 651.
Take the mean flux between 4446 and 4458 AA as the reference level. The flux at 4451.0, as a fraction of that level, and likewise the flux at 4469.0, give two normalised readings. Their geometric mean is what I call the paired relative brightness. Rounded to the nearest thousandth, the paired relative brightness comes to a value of 0.953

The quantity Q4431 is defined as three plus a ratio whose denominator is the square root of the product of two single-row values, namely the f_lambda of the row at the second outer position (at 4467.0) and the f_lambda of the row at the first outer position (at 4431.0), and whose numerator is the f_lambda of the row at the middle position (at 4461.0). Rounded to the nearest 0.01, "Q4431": 3.75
